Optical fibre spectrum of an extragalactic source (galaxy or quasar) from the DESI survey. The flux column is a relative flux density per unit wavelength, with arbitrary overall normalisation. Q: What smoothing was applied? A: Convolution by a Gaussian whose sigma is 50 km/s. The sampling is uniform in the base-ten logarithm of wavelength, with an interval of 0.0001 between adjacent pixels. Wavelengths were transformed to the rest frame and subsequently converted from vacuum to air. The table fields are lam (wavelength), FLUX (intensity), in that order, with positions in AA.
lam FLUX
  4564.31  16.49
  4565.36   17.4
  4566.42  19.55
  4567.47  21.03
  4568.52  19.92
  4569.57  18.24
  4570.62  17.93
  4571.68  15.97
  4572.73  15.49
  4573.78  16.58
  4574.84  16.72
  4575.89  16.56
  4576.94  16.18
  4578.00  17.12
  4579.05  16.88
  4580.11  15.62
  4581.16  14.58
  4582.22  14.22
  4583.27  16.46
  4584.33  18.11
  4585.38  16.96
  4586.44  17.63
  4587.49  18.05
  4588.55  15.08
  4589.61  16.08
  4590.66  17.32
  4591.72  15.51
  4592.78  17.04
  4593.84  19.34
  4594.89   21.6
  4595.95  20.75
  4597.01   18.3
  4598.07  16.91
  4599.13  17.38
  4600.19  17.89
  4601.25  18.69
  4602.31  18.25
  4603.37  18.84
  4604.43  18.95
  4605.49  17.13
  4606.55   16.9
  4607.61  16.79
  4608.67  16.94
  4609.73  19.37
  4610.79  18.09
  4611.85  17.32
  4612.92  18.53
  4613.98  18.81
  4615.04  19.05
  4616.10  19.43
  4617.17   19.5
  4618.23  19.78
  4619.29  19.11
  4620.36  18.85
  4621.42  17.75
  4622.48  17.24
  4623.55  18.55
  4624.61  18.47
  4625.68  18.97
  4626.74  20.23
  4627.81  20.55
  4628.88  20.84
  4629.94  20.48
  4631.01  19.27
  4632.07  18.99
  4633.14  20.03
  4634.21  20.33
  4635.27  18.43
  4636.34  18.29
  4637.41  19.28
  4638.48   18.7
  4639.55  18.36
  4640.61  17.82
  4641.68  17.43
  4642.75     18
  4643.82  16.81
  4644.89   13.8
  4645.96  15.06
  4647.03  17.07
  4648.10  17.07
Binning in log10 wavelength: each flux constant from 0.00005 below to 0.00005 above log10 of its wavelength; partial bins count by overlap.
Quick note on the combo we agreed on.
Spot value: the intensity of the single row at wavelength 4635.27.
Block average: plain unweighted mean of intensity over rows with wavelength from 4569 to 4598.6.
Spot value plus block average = 35.5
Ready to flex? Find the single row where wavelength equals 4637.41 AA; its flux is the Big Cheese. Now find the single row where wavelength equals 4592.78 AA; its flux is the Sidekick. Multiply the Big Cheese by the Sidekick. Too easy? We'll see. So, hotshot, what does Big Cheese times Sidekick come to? 329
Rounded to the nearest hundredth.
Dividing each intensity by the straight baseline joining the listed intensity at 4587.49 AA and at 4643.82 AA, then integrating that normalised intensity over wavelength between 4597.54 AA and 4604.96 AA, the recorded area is 7.58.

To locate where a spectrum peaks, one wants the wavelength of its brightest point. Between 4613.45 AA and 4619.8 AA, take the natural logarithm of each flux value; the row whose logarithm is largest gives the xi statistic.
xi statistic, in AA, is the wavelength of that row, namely 4618.23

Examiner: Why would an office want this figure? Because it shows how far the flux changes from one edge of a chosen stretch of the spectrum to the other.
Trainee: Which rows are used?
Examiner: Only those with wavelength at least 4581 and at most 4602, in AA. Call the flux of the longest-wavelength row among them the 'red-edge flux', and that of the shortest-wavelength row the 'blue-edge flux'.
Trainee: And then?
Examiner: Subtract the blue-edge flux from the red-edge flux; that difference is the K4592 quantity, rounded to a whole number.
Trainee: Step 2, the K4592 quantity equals 4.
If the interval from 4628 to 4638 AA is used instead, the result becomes -2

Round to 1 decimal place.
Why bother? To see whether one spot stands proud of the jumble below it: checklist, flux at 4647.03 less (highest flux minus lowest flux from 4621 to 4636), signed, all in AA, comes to 13.5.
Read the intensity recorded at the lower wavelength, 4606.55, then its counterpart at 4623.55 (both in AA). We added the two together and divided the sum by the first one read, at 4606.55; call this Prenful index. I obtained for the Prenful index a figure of 2.10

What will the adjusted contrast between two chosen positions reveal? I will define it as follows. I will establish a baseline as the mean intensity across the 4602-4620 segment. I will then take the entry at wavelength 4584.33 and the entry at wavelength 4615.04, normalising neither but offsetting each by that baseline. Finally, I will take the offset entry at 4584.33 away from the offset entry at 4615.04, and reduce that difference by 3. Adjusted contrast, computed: -2.1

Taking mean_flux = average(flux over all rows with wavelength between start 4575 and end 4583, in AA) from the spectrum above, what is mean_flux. 15.9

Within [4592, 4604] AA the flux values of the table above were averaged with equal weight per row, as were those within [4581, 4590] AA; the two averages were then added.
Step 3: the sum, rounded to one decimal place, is 35.0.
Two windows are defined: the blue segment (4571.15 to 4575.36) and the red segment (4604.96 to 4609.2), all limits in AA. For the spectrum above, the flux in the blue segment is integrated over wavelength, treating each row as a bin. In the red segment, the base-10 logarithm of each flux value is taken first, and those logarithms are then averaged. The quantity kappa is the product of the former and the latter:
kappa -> 84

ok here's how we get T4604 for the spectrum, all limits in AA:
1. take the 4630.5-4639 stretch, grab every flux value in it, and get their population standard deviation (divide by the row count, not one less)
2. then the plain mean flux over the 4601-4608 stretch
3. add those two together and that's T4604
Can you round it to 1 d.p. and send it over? 18.6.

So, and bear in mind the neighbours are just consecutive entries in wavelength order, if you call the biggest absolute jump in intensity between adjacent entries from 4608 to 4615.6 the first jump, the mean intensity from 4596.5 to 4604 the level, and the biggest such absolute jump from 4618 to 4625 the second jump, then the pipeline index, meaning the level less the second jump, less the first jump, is 14.3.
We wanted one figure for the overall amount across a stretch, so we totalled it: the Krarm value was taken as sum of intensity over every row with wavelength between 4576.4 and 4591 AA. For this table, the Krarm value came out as 230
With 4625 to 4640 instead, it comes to 273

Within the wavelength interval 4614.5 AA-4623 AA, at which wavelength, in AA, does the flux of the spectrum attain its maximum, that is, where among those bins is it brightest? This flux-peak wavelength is 4618.23 AA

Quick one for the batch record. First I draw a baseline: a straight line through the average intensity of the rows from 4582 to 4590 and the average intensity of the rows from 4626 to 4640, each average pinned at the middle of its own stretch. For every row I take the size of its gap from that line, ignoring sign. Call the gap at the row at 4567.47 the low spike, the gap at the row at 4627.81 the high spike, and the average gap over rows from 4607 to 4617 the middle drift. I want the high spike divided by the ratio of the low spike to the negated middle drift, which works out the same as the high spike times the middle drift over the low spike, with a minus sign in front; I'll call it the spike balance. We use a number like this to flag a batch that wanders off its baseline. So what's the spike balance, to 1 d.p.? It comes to -0.2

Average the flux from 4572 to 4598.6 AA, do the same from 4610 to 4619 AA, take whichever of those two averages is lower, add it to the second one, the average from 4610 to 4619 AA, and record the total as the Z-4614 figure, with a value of 35.8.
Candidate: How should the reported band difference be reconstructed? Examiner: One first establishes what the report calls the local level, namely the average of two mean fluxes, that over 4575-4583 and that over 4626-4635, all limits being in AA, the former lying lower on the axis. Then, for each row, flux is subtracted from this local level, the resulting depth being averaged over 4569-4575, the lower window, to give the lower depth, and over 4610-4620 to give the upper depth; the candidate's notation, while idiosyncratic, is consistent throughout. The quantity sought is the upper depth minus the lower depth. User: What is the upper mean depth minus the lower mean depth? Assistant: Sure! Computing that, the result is -2.0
